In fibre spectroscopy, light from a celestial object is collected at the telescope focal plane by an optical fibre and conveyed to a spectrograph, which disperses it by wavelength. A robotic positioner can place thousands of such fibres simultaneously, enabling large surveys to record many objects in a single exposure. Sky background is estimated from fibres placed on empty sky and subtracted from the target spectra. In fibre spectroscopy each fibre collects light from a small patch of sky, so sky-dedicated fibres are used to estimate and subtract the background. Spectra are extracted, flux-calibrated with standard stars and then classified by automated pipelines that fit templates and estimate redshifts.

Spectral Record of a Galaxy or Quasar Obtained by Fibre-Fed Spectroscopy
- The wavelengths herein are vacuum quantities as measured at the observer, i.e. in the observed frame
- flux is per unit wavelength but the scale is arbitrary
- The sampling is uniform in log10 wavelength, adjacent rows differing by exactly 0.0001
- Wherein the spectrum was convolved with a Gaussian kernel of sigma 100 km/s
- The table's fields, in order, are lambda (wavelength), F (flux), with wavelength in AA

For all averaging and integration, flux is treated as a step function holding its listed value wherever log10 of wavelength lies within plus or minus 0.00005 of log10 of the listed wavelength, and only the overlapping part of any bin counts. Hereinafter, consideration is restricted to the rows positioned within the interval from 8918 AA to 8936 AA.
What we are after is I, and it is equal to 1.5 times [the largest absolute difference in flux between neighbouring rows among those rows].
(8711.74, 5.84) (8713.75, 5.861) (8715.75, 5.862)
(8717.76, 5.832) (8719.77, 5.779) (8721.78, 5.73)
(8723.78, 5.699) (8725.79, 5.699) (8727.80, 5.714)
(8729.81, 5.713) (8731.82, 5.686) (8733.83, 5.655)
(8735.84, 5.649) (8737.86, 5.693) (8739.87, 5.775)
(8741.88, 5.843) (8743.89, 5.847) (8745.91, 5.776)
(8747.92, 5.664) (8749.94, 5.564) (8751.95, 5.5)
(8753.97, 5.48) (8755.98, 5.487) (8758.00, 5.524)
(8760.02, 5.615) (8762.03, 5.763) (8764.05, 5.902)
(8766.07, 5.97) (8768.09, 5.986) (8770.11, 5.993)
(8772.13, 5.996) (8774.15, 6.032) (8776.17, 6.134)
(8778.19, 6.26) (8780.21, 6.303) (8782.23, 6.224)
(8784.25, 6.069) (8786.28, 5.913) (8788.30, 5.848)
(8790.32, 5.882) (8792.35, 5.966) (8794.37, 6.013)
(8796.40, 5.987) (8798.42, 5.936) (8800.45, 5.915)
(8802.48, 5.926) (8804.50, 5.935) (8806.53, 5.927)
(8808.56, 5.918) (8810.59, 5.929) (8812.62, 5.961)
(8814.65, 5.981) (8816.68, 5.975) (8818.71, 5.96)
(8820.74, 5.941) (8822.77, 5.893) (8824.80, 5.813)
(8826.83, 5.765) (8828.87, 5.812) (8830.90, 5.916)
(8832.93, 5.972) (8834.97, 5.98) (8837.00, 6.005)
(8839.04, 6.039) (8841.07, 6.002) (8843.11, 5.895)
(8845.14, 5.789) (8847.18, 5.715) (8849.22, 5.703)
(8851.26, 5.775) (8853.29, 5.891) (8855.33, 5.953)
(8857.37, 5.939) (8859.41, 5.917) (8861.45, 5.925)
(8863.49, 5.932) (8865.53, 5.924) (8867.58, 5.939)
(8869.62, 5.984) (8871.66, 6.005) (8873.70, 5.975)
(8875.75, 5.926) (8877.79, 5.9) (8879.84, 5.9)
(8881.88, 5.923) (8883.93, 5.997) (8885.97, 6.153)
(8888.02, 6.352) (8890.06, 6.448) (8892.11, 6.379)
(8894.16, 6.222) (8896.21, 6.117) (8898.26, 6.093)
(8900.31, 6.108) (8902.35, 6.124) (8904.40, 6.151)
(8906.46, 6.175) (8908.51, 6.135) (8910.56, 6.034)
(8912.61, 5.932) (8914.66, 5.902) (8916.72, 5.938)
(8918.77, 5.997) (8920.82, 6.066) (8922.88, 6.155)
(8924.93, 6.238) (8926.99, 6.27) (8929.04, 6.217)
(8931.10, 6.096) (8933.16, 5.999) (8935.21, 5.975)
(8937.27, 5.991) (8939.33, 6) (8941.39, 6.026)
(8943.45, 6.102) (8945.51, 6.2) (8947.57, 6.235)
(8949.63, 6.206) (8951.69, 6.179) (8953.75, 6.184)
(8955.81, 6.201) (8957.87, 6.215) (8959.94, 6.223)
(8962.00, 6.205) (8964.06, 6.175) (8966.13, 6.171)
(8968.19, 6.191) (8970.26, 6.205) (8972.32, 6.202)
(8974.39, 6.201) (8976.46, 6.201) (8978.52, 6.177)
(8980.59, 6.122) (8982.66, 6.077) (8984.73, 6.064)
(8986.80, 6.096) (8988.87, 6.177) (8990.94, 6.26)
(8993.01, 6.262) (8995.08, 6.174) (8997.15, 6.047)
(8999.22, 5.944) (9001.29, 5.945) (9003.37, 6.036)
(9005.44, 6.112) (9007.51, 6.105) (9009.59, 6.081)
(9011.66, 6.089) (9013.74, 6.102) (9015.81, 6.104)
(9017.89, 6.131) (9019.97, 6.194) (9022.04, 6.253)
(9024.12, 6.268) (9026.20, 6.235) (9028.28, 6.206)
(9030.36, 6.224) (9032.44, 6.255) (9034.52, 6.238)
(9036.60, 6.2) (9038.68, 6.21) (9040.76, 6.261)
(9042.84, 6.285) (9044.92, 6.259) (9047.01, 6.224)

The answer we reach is 0.18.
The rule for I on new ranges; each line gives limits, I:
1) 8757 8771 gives 0.22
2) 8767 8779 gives 0.19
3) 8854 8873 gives 0.07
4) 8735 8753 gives 0.17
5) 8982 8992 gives 0.12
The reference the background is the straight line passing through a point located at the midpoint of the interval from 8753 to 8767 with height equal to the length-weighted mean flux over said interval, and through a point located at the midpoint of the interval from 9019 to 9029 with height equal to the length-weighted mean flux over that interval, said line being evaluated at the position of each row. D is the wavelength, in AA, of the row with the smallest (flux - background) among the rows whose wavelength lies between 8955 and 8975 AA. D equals 8966.13 AA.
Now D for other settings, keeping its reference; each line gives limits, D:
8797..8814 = 8808.56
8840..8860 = 8849.22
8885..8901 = 8898.26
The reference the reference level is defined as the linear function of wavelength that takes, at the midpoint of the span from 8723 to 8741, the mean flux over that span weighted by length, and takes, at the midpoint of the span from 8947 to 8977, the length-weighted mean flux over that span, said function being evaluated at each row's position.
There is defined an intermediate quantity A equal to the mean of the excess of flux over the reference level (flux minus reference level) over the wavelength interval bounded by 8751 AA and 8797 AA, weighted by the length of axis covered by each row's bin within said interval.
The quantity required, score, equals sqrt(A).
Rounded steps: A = 0.117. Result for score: 0.34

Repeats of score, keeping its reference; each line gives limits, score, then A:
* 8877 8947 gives 0.09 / 0.009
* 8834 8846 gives 0.14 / 0.020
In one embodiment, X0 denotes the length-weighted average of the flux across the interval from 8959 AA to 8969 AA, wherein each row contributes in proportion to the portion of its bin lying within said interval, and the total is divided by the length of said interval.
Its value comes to 6.20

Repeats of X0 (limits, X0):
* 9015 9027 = 6.20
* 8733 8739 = 5.66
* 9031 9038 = 6.23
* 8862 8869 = 5.93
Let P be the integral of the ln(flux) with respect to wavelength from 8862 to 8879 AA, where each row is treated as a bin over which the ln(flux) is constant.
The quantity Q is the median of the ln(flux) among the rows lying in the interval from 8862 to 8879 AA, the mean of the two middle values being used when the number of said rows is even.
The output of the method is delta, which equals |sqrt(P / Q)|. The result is 4.12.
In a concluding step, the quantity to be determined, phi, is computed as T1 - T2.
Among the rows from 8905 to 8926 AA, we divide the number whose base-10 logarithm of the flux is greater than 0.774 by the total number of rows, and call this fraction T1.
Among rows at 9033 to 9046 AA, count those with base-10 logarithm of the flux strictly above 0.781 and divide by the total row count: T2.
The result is -0.3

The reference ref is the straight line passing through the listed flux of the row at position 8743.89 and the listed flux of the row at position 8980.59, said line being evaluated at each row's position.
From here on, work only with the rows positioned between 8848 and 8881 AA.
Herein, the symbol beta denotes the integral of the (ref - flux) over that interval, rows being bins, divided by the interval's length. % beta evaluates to 0.08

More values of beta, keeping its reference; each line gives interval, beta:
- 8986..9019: 0.04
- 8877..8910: -0.12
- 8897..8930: -0.05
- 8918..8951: -0.04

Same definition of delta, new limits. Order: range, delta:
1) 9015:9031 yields 4.00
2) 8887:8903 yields 4.01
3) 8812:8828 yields 3.99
